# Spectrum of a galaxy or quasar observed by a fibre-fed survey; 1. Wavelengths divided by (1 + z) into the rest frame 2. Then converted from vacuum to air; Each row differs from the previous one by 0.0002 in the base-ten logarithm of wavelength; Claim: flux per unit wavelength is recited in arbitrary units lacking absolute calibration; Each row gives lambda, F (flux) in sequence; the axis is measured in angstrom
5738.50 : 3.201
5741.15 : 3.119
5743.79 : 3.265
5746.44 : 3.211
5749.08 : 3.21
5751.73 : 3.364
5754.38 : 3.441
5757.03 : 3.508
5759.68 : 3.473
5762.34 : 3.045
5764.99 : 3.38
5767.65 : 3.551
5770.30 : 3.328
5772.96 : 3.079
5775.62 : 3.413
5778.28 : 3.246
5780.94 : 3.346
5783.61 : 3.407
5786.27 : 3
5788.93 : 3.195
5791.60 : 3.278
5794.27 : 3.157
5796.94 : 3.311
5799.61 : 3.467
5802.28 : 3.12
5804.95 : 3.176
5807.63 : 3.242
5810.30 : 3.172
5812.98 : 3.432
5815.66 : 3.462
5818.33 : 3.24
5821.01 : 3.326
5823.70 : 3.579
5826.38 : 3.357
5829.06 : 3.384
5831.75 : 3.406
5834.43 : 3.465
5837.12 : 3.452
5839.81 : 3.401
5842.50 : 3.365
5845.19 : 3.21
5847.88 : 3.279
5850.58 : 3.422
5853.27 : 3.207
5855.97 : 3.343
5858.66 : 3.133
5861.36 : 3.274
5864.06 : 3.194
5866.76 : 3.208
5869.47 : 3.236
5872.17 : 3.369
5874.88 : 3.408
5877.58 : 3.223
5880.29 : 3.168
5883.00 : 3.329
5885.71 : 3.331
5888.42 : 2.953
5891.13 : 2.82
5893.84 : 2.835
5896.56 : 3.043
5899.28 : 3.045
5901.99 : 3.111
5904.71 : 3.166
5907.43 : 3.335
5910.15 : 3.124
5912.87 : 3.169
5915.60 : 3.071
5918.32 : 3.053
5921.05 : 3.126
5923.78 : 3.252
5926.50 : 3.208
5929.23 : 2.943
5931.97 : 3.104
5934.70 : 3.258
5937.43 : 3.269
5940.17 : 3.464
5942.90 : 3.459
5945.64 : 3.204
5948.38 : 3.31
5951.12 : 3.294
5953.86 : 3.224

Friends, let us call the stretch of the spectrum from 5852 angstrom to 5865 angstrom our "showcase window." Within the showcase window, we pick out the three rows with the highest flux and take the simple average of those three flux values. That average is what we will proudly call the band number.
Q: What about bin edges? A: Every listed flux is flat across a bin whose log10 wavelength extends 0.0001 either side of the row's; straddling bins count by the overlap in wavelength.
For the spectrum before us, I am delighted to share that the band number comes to 3.27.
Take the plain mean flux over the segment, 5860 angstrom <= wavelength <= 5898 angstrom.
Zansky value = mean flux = 3.17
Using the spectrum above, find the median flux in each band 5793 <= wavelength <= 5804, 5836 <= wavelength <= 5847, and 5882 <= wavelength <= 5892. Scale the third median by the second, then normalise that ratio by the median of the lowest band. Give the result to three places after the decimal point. 0.287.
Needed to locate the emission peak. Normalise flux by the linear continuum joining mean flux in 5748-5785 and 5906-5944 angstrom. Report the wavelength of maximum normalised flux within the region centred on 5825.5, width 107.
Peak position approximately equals 5823.70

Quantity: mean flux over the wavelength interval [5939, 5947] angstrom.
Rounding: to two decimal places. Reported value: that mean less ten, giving -6.62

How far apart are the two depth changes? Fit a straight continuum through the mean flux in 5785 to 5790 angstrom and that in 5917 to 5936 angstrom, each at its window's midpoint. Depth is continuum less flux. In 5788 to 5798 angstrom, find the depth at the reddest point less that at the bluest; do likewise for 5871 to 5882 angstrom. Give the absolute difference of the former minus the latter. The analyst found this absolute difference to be 0.32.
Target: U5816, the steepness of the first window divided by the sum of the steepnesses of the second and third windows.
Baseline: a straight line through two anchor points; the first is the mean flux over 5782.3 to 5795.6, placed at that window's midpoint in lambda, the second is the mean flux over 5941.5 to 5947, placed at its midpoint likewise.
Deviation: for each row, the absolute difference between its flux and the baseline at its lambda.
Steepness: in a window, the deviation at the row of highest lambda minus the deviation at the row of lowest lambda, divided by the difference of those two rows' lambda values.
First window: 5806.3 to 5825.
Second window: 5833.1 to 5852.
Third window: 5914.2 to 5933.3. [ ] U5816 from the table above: -4.31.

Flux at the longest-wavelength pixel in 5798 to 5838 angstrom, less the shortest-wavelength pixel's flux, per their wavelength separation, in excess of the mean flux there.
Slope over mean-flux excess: -3.35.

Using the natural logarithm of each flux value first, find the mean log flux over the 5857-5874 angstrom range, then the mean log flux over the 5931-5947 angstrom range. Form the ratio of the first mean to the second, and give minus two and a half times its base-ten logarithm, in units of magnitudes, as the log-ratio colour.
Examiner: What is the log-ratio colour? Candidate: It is 0.016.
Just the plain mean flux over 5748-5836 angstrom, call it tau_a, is 3.32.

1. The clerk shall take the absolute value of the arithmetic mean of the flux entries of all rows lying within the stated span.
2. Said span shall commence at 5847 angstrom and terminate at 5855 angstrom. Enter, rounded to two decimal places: 3.30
